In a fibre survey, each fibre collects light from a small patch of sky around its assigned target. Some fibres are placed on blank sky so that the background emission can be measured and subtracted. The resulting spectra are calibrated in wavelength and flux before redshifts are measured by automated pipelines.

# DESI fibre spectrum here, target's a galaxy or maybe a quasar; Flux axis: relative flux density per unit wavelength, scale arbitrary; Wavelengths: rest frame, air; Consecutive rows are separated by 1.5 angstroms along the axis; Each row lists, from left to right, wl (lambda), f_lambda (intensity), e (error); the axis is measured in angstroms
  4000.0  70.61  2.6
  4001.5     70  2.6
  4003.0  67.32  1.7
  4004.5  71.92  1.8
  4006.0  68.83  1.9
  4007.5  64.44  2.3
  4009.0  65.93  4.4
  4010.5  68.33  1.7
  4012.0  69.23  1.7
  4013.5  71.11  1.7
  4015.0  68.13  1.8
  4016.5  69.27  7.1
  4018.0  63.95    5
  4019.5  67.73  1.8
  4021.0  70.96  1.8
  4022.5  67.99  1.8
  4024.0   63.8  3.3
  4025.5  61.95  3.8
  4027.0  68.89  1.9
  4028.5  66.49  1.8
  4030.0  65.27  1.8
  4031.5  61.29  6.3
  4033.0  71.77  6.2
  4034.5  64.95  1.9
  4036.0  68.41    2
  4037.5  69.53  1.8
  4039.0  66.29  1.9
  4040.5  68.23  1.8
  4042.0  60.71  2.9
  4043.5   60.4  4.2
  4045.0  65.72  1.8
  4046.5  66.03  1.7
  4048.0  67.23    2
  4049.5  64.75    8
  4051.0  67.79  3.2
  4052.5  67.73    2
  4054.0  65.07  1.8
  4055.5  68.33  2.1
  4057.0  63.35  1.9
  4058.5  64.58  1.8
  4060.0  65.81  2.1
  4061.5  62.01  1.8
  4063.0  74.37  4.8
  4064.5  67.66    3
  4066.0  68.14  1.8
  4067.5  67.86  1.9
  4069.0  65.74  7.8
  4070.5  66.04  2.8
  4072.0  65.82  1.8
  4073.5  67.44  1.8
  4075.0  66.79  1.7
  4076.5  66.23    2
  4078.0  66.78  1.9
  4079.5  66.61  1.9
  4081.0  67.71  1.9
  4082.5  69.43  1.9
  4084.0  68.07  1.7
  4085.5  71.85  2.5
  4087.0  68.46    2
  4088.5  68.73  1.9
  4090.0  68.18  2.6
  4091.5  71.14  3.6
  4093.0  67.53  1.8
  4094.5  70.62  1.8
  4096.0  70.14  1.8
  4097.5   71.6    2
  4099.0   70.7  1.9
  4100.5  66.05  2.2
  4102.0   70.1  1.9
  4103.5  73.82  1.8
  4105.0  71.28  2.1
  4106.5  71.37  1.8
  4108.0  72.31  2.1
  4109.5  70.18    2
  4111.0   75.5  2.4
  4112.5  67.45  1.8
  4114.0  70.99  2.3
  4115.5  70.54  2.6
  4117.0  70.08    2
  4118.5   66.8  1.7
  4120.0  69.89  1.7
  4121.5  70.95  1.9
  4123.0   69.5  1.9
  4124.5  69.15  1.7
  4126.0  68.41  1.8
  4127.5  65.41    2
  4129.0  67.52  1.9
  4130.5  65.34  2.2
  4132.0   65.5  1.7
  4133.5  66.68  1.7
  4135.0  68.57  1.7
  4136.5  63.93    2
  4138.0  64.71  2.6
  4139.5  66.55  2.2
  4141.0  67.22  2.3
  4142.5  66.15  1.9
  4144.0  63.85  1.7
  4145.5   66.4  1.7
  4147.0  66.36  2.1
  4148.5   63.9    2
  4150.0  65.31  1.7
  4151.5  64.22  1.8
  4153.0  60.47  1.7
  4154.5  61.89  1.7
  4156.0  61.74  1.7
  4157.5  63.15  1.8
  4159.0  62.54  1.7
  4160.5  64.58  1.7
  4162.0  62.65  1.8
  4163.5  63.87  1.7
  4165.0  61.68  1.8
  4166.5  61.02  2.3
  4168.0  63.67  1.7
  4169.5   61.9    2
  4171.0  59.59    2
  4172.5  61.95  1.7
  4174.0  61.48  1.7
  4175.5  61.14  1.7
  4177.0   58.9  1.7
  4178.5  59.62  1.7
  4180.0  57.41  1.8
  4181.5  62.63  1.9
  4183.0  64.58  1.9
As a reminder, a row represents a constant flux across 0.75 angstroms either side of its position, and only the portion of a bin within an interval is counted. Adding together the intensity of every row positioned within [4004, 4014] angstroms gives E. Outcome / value 480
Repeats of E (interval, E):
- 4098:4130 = 1468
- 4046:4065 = 865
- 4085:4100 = 699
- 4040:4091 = 2270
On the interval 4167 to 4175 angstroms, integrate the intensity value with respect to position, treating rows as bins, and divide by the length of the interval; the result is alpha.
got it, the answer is 61.7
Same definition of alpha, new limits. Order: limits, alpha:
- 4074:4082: 66.9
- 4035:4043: 66.4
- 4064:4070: 67.3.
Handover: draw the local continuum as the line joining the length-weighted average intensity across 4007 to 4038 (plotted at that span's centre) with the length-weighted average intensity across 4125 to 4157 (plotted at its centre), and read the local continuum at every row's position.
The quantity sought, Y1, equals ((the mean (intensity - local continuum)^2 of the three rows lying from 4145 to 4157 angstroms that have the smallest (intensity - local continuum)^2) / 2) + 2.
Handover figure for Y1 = 2.4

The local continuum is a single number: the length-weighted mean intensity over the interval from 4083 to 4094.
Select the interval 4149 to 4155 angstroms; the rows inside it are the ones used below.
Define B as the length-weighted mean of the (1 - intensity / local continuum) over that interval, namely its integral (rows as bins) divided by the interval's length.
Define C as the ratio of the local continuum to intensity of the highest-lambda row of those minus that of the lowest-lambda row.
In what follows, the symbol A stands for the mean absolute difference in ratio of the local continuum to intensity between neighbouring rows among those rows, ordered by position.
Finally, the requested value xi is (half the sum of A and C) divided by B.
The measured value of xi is 0.5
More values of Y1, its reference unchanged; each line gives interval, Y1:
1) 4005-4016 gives 2.6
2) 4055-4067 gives 2.8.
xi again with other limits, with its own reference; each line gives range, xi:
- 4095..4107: -0.4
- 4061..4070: 0.0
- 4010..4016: -17.0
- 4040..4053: 0.4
